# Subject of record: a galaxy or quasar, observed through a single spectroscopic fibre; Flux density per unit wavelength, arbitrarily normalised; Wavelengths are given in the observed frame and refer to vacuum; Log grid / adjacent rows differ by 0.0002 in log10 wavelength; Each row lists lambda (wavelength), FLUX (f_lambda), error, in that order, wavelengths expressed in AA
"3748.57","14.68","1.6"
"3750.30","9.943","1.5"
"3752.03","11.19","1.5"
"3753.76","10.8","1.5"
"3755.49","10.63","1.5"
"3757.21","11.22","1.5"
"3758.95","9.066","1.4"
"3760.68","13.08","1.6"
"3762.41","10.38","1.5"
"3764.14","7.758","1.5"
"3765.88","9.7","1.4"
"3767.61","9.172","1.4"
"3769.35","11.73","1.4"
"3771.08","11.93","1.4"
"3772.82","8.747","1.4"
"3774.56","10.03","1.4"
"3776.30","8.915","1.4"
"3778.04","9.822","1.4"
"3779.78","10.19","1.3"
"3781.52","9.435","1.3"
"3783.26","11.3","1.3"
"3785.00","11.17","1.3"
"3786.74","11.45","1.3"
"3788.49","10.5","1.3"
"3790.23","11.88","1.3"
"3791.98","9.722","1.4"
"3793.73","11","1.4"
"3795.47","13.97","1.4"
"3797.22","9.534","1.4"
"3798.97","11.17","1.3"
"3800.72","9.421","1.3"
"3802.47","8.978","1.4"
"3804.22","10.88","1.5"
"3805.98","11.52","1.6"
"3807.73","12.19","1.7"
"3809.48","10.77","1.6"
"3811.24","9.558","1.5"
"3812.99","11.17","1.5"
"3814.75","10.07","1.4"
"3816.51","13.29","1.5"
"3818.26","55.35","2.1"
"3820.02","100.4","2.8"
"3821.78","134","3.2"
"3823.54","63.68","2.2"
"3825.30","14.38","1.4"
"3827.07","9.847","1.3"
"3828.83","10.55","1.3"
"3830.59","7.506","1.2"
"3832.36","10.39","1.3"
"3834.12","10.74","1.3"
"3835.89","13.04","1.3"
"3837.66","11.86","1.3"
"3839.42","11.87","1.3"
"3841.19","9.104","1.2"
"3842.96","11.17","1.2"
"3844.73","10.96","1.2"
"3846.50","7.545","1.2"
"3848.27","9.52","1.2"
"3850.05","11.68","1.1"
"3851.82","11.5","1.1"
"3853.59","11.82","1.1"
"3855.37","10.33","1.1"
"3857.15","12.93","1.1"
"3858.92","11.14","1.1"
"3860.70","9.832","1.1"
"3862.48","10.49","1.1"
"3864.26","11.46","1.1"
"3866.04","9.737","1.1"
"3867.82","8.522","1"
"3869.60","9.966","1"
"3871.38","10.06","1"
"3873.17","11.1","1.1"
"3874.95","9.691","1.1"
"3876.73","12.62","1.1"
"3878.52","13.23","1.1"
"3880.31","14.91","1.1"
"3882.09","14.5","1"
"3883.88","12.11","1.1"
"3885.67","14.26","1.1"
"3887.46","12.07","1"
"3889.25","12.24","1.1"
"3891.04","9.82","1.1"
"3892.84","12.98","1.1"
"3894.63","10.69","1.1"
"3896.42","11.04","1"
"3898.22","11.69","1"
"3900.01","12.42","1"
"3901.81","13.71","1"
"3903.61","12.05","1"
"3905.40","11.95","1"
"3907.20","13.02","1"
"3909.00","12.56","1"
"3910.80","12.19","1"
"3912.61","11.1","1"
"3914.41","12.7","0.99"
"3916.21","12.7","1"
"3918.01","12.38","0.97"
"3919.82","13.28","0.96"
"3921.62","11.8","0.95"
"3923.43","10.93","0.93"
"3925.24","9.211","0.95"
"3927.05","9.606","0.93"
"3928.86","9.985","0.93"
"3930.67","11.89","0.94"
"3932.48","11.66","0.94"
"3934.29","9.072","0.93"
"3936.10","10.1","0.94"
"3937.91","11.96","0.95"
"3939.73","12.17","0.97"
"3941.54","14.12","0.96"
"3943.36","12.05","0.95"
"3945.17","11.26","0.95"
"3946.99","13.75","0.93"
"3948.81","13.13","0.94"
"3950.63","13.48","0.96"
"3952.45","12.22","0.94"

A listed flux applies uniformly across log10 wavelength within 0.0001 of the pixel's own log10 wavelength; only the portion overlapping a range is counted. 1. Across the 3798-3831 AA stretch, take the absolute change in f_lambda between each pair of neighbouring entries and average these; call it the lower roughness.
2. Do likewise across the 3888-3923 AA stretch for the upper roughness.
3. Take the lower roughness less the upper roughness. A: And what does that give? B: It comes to 13.5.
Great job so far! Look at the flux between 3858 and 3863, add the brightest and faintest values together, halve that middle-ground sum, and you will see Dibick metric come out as 10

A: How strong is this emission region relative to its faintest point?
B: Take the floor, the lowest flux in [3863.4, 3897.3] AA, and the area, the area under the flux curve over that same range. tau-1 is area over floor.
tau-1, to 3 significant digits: 46.3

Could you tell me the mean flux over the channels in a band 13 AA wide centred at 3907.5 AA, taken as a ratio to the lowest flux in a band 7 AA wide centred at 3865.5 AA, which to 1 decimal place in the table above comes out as 1.5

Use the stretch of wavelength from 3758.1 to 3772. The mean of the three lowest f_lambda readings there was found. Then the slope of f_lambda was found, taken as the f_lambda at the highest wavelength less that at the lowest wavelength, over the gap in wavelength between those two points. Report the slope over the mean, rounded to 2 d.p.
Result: 0.03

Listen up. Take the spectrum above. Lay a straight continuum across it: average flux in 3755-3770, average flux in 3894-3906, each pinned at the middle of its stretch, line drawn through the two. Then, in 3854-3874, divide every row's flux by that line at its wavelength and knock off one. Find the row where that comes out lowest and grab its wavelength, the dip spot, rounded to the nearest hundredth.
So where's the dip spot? 3867.82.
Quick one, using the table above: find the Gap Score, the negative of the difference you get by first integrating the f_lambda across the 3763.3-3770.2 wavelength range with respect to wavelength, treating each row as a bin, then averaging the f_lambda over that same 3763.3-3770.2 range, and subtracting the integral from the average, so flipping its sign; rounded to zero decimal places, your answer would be 57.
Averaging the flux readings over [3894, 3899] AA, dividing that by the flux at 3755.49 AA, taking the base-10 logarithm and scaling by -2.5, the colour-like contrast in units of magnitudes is -0.05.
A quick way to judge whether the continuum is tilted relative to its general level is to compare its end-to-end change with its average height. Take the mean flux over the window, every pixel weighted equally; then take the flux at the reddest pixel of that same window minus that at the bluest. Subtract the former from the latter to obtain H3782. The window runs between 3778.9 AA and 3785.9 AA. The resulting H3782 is -10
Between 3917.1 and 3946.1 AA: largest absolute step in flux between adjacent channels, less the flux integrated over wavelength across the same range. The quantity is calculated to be -326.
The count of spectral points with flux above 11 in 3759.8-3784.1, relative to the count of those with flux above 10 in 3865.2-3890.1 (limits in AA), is 0.40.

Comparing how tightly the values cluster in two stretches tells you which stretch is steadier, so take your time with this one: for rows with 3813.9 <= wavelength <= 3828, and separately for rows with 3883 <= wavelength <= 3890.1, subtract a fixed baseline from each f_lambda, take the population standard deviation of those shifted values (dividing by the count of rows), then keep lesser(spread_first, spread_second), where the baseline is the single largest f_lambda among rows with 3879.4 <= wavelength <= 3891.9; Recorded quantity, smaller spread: 0.92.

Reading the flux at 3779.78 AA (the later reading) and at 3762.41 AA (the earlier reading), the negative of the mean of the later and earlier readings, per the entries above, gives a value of -10.3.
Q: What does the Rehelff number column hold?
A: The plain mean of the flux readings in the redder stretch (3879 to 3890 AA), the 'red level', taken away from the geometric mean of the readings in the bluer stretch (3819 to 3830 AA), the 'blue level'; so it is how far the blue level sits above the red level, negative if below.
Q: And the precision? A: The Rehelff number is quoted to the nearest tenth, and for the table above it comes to 19.6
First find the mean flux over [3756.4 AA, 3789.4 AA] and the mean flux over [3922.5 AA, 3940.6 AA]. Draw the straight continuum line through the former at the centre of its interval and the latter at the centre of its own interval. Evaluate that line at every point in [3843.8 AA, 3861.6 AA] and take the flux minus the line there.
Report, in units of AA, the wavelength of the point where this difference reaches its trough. 3846.50 AA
